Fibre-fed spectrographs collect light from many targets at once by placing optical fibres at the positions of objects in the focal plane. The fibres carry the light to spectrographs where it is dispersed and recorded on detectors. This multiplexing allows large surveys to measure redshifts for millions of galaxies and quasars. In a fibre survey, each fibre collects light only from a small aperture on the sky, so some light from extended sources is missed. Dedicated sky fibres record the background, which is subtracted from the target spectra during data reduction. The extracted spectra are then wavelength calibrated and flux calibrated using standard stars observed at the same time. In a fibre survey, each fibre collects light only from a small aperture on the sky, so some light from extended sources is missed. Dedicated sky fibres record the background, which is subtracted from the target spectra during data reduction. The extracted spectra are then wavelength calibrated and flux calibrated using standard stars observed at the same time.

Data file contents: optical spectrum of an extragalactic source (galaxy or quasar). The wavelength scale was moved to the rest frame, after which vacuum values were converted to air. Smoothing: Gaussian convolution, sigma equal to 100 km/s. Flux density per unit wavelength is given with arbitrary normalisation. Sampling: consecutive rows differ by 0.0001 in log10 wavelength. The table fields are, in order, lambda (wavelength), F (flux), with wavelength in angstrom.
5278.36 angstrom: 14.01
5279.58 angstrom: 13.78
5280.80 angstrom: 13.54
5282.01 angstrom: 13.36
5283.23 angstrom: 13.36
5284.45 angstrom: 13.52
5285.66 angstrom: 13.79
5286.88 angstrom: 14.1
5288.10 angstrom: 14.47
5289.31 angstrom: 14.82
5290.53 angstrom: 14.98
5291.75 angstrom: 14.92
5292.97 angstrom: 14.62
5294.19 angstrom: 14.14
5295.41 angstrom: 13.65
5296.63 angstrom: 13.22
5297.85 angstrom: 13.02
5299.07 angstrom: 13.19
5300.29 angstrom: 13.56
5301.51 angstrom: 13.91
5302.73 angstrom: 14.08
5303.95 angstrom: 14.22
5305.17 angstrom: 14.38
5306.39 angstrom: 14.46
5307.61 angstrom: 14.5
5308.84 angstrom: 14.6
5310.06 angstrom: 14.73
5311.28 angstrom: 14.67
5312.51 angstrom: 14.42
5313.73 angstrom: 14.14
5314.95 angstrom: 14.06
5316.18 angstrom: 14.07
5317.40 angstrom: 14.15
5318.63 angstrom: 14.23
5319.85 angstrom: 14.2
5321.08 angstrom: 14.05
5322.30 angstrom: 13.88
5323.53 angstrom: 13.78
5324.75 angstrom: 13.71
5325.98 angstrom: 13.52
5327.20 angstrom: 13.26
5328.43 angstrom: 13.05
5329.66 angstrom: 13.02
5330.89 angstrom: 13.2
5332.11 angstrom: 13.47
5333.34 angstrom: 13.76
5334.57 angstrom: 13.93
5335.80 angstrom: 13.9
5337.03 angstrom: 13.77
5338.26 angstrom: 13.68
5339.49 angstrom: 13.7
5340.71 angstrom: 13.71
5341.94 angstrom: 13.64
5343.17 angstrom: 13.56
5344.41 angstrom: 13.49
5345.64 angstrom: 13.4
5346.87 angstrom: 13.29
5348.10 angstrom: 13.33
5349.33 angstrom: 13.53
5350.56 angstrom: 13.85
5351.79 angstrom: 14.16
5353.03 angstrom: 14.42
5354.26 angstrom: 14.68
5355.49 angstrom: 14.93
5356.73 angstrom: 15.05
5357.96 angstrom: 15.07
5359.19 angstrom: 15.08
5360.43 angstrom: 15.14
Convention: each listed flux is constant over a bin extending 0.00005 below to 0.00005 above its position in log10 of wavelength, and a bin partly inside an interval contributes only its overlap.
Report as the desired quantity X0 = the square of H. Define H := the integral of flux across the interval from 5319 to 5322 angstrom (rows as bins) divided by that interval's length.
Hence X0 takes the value 200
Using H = 14.1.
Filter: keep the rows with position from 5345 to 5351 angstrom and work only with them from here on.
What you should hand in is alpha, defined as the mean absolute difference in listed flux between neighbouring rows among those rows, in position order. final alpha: 0.17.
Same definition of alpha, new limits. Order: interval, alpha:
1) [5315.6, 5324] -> 0.10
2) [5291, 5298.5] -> 0.38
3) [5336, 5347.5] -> 0.07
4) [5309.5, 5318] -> 0.13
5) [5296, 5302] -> 0.27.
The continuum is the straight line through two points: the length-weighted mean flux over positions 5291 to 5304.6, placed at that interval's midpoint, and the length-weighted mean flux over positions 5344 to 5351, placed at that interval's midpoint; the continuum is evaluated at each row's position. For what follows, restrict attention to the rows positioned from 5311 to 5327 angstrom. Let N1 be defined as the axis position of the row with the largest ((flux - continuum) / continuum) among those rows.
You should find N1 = 5311.28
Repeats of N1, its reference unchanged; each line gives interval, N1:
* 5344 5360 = 5359.19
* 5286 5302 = 5290.53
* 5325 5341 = 5334.57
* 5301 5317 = 5310.06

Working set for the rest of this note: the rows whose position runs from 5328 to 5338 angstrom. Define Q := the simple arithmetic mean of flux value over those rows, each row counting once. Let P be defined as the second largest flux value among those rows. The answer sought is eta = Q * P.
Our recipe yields 188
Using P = 13.9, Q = 13.5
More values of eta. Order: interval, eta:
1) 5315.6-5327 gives 198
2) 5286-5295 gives 218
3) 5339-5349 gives 185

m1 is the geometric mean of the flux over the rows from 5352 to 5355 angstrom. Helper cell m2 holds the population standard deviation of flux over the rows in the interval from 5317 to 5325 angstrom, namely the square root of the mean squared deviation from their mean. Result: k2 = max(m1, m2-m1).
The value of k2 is 14.5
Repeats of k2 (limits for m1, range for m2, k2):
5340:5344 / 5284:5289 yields 13.6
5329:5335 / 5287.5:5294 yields 13.5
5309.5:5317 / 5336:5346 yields 14.3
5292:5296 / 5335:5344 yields 14.1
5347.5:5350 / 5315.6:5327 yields 13.4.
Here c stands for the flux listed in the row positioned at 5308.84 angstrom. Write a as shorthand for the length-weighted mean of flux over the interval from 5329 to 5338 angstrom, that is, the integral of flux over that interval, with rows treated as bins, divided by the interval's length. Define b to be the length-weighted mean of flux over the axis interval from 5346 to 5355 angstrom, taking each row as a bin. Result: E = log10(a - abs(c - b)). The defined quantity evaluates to 1.11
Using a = 13.6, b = 13.9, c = 14.6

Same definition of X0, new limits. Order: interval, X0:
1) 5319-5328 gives 190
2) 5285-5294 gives 211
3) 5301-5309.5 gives 205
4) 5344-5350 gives 180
